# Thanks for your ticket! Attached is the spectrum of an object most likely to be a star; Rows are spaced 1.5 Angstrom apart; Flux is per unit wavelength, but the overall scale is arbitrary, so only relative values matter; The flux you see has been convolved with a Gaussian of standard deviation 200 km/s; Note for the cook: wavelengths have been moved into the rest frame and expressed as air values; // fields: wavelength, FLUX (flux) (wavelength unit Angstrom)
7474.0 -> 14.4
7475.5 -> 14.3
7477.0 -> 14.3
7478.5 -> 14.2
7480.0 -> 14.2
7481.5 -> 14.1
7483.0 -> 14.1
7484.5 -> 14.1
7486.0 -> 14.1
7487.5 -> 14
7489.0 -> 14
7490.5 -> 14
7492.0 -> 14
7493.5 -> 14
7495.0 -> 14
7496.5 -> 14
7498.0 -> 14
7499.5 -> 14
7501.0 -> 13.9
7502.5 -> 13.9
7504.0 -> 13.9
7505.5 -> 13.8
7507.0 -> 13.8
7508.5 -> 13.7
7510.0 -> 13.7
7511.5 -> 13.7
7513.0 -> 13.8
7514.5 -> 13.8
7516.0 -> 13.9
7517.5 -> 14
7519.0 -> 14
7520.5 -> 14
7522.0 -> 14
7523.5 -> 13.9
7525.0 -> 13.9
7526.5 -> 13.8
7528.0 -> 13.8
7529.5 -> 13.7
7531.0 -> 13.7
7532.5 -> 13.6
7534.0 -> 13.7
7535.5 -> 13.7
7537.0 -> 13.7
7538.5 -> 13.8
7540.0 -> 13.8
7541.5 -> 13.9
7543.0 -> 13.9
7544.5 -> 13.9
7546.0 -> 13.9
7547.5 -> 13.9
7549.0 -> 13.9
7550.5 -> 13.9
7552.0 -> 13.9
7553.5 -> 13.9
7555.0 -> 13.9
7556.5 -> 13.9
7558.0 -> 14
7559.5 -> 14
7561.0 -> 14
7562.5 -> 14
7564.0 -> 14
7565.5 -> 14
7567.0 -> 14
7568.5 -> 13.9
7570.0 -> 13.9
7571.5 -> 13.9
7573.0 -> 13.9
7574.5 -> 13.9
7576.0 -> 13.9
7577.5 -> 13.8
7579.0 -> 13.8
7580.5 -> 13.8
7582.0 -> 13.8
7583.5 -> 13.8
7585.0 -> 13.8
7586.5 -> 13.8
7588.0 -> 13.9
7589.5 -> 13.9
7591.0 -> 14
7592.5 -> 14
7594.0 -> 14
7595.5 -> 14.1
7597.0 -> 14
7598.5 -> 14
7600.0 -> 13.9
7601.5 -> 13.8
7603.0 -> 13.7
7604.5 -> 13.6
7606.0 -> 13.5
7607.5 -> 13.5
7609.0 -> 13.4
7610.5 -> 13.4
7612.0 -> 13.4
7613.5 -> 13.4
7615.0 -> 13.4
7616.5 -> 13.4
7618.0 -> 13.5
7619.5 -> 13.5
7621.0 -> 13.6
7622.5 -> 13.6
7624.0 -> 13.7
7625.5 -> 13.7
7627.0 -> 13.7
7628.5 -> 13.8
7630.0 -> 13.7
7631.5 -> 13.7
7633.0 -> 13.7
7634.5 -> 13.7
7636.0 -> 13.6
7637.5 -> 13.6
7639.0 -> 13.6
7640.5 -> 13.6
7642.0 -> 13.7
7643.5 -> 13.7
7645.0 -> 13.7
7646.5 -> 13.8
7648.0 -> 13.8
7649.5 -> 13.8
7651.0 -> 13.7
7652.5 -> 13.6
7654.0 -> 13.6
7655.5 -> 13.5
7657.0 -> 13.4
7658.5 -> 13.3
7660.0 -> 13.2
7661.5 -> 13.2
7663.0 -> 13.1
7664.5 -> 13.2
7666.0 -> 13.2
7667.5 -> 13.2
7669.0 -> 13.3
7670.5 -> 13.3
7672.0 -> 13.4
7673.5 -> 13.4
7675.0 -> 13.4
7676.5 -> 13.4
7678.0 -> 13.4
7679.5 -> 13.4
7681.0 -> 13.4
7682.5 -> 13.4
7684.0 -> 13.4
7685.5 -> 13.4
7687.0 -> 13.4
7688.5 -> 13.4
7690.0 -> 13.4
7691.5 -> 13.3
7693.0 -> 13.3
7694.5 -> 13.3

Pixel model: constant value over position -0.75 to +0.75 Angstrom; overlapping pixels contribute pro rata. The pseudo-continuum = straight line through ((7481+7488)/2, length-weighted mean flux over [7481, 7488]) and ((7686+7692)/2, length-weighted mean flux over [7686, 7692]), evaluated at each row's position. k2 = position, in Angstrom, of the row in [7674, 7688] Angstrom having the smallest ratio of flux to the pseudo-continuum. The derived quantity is 7675.0 Angstrom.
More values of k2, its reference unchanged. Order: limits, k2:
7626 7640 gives 7636.0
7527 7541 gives 7532.5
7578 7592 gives 7579.0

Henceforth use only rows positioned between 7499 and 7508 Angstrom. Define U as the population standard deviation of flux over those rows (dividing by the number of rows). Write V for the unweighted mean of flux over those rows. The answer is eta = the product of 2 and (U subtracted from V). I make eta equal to 27.6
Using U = 0.07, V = 13.9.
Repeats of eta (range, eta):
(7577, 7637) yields 27.0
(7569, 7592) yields 27.6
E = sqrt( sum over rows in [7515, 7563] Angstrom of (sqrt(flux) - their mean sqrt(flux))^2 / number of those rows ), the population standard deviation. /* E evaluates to 0.015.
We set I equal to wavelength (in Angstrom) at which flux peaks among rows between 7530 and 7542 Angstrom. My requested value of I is 7541.5 Angstrom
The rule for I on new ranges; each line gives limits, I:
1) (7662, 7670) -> 7669.0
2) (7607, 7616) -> 7607.5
